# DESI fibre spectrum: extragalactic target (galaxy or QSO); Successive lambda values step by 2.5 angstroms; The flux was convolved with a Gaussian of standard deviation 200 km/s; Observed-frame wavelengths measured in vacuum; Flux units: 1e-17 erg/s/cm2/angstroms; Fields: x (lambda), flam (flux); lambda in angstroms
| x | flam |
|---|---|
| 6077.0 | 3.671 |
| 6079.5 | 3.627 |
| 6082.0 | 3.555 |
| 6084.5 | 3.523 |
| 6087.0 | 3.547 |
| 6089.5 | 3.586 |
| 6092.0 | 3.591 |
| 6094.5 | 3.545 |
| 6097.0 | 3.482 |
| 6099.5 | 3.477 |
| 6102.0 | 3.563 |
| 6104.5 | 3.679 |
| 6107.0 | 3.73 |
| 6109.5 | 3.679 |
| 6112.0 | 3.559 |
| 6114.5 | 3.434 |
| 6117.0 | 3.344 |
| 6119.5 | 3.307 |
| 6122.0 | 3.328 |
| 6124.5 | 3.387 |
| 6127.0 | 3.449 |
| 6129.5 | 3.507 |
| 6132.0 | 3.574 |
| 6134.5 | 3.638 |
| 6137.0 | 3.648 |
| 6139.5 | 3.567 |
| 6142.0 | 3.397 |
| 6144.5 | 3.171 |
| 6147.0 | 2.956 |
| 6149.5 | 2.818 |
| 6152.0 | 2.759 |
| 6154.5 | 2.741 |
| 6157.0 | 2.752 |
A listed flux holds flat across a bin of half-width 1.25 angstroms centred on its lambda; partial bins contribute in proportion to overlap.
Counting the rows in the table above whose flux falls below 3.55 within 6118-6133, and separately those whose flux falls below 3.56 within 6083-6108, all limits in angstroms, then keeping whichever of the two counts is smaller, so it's 5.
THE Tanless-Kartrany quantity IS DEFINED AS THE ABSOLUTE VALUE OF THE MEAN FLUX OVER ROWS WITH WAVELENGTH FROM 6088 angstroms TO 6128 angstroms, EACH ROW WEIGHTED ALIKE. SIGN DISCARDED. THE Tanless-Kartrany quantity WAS 3.51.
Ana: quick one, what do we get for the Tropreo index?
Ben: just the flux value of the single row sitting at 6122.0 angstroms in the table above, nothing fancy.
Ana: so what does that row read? 3.328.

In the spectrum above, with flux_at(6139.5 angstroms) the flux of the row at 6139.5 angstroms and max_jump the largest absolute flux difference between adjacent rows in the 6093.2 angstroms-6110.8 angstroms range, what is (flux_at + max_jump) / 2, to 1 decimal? 1.8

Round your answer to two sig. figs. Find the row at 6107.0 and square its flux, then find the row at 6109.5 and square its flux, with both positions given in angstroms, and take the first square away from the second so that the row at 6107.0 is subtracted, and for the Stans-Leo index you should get -0.38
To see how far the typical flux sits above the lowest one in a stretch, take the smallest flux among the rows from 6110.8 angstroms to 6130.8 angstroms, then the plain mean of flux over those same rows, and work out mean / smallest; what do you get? 1.03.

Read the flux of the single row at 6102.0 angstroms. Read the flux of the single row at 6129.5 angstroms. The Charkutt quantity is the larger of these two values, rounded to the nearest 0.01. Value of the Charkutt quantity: 3.56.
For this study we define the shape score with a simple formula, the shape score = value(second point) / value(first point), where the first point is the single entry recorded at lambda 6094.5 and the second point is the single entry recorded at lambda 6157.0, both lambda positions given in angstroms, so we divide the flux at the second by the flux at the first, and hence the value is 0.776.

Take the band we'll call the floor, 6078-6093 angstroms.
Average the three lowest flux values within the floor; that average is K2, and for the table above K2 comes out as 3.54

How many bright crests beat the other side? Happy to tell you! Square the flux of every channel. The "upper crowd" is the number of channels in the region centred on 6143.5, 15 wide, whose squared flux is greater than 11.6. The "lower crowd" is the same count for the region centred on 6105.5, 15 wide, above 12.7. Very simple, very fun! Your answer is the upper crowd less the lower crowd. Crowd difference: -1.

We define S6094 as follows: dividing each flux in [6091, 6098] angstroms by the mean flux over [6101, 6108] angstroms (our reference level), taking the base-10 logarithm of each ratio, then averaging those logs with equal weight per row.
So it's -0.014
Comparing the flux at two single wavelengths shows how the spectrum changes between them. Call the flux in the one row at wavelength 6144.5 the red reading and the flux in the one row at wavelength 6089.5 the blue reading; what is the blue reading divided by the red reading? 1.13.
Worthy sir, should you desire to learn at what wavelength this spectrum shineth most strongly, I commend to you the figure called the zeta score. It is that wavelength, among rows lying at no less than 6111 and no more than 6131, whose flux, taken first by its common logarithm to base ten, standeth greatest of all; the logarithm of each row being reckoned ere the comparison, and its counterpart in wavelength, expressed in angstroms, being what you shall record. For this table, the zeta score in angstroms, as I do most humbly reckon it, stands 6112.0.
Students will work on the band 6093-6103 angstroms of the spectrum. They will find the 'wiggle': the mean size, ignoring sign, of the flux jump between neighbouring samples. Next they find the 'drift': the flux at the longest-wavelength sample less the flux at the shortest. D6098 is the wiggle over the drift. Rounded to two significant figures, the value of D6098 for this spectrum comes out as 2.9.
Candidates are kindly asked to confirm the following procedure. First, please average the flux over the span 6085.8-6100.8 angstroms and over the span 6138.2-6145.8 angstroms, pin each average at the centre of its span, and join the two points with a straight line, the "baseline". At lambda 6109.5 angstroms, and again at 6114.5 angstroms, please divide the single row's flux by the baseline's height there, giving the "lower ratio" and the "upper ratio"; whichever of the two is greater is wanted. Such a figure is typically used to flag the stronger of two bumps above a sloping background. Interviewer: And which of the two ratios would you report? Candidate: 1.056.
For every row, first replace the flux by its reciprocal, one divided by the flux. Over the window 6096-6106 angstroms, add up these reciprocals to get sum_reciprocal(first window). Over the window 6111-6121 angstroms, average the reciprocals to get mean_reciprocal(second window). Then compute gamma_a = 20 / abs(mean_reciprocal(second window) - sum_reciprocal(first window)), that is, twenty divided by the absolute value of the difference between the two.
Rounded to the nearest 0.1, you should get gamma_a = 24.0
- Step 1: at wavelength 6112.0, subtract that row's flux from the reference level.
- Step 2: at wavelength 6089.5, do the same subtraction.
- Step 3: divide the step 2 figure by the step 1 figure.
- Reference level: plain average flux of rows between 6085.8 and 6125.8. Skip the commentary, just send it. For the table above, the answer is 1.6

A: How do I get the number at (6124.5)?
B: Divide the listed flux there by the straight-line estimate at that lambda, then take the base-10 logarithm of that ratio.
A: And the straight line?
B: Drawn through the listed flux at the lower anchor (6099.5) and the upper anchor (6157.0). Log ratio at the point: 0.030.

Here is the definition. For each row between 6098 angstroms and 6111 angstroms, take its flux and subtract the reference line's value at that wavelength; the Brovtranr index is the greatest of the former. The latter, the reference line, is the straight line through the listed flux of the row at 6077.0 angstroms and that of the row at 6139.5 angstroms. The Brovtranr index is 0.11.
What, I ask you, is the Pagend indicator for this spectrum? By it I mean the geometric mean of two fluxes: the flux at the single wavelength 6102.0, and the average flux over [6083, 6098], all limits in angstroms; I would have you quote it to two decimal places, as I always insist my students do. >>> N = 3.55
